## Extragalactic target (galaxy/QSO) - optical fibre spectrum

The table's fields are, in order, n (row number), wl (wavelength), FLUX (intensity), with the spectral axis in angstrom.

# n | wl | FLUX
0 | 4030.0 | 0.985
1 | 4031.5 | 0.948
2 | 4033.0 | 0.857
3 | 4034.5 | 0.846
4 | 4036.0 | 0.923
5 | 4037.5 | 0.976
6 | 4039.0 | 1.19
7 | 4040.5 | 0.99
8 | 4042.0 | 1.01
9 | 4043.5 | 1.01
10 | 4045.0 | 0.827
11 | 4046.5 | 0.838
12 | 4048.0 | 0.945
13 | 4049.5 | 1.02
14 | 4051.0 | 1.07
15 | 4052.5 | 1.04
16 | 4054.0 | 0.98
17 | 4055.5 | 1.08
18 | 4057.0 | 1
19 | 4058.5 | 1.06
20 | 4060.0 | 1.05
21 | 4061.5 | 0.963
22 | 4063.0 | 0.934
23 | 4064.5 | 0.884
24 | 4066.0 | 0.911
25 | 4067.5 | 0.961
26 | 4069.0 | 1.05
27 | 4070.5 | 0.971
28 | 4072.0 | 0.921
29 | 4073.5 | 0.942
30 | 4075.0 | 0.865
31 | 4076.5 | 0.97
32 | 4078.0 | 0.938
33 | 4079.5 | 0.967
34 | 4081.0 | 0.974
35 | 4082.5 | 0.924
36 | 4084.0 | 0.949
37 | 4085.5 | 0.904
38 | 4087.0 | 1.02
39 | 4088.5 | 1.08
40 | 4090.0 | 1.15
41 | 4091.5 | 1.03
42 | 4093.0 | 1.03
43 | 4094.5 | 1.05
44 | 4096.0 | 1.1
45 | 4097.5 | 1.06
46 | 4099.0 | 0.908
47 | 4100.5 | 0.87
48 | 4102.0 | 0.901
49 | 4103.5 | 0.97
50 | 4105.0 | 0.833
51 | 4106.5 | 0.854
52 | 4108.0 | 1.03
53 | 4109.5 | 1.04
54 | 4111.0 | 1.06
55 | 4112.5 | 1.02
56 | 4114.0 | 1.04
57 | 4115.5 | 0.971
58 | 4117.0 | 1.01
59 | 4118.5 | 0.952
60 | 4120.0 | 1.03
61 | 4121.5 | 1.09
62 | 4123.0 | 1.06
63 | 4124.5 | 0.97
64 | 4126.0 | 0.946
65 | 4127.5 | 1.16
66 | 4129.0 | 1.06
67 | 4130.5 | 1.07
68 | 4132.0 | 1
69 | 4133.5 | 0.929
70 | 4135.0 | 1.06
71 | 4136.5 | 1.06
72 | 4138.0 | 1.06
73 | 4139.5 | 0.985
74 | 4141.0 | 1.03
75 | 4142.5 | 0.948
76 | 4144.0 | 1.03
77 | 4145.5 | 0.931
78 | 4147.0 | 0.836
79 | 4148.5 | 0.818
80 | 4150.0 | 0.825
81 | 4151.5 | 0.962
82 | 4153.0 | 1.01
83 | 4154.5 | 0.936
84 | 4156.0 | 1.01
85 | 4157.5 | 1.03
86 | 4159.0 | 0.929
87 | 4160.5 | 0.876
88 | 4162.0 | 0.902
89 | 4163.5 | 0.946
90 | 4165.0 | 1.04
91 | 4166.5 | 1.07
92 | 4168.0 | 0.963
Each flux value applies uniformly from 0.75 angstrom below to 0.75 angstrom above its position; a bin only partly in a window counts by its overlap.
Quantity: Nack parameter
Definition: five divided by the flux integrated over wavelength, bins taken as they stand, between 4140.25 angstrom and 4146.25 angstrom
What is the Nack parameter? 0.846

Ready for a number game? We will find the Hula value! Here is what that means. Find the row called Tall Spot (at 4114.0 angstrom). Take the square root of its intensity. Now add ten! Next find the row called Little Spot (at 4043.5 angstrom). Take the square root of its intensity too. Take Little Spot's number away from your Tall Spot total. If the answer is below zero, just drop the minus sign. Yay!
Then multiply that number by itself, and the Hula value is 100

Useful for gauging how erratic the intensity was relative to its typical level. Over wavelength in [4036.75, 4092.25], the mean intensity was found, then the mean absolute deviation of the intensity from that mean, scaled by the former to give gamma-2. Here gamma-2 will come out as 0.061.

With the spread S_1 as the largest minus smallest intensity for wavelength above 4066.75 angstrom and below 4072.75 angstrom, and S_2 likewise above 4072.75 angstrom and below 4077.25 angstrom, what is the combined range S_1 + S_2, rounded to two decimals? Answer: 0.23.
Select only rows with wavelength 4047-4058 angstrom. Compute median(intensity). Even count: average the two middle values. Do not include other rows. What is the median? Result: 1.02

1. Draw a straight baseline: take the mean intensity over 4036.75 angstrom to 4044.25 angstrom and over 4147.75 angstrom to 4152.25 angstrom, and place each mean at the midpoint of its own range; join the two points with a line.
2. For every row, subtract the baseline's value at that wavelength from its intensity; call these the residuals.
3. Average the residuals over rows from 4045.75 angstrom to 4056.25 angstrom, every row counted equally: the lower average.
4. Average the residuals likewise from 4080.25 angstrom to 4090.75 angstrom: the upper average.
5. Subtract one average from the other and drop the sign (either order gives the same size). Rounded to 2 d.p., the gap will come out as 0.06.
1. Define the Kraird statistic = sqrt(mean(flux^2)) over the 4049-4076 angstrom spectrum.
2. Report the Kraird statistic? 0.99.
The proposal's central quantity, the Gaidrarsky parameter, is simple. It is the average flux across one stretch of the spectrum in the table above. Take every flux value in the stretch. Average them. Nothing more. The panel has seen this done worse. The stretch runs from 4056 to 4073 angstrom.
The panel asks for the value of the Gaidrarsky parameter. 0.97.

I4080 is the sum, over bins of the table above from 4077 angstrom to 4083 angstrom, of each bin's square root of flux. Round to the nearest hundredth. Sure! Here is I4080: 3.90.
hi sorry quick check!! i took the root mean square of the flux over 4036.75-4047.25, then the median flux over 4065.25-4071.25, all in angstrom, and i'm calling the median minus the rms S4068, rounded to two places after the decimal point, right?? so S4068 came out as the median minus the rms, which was -0.02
